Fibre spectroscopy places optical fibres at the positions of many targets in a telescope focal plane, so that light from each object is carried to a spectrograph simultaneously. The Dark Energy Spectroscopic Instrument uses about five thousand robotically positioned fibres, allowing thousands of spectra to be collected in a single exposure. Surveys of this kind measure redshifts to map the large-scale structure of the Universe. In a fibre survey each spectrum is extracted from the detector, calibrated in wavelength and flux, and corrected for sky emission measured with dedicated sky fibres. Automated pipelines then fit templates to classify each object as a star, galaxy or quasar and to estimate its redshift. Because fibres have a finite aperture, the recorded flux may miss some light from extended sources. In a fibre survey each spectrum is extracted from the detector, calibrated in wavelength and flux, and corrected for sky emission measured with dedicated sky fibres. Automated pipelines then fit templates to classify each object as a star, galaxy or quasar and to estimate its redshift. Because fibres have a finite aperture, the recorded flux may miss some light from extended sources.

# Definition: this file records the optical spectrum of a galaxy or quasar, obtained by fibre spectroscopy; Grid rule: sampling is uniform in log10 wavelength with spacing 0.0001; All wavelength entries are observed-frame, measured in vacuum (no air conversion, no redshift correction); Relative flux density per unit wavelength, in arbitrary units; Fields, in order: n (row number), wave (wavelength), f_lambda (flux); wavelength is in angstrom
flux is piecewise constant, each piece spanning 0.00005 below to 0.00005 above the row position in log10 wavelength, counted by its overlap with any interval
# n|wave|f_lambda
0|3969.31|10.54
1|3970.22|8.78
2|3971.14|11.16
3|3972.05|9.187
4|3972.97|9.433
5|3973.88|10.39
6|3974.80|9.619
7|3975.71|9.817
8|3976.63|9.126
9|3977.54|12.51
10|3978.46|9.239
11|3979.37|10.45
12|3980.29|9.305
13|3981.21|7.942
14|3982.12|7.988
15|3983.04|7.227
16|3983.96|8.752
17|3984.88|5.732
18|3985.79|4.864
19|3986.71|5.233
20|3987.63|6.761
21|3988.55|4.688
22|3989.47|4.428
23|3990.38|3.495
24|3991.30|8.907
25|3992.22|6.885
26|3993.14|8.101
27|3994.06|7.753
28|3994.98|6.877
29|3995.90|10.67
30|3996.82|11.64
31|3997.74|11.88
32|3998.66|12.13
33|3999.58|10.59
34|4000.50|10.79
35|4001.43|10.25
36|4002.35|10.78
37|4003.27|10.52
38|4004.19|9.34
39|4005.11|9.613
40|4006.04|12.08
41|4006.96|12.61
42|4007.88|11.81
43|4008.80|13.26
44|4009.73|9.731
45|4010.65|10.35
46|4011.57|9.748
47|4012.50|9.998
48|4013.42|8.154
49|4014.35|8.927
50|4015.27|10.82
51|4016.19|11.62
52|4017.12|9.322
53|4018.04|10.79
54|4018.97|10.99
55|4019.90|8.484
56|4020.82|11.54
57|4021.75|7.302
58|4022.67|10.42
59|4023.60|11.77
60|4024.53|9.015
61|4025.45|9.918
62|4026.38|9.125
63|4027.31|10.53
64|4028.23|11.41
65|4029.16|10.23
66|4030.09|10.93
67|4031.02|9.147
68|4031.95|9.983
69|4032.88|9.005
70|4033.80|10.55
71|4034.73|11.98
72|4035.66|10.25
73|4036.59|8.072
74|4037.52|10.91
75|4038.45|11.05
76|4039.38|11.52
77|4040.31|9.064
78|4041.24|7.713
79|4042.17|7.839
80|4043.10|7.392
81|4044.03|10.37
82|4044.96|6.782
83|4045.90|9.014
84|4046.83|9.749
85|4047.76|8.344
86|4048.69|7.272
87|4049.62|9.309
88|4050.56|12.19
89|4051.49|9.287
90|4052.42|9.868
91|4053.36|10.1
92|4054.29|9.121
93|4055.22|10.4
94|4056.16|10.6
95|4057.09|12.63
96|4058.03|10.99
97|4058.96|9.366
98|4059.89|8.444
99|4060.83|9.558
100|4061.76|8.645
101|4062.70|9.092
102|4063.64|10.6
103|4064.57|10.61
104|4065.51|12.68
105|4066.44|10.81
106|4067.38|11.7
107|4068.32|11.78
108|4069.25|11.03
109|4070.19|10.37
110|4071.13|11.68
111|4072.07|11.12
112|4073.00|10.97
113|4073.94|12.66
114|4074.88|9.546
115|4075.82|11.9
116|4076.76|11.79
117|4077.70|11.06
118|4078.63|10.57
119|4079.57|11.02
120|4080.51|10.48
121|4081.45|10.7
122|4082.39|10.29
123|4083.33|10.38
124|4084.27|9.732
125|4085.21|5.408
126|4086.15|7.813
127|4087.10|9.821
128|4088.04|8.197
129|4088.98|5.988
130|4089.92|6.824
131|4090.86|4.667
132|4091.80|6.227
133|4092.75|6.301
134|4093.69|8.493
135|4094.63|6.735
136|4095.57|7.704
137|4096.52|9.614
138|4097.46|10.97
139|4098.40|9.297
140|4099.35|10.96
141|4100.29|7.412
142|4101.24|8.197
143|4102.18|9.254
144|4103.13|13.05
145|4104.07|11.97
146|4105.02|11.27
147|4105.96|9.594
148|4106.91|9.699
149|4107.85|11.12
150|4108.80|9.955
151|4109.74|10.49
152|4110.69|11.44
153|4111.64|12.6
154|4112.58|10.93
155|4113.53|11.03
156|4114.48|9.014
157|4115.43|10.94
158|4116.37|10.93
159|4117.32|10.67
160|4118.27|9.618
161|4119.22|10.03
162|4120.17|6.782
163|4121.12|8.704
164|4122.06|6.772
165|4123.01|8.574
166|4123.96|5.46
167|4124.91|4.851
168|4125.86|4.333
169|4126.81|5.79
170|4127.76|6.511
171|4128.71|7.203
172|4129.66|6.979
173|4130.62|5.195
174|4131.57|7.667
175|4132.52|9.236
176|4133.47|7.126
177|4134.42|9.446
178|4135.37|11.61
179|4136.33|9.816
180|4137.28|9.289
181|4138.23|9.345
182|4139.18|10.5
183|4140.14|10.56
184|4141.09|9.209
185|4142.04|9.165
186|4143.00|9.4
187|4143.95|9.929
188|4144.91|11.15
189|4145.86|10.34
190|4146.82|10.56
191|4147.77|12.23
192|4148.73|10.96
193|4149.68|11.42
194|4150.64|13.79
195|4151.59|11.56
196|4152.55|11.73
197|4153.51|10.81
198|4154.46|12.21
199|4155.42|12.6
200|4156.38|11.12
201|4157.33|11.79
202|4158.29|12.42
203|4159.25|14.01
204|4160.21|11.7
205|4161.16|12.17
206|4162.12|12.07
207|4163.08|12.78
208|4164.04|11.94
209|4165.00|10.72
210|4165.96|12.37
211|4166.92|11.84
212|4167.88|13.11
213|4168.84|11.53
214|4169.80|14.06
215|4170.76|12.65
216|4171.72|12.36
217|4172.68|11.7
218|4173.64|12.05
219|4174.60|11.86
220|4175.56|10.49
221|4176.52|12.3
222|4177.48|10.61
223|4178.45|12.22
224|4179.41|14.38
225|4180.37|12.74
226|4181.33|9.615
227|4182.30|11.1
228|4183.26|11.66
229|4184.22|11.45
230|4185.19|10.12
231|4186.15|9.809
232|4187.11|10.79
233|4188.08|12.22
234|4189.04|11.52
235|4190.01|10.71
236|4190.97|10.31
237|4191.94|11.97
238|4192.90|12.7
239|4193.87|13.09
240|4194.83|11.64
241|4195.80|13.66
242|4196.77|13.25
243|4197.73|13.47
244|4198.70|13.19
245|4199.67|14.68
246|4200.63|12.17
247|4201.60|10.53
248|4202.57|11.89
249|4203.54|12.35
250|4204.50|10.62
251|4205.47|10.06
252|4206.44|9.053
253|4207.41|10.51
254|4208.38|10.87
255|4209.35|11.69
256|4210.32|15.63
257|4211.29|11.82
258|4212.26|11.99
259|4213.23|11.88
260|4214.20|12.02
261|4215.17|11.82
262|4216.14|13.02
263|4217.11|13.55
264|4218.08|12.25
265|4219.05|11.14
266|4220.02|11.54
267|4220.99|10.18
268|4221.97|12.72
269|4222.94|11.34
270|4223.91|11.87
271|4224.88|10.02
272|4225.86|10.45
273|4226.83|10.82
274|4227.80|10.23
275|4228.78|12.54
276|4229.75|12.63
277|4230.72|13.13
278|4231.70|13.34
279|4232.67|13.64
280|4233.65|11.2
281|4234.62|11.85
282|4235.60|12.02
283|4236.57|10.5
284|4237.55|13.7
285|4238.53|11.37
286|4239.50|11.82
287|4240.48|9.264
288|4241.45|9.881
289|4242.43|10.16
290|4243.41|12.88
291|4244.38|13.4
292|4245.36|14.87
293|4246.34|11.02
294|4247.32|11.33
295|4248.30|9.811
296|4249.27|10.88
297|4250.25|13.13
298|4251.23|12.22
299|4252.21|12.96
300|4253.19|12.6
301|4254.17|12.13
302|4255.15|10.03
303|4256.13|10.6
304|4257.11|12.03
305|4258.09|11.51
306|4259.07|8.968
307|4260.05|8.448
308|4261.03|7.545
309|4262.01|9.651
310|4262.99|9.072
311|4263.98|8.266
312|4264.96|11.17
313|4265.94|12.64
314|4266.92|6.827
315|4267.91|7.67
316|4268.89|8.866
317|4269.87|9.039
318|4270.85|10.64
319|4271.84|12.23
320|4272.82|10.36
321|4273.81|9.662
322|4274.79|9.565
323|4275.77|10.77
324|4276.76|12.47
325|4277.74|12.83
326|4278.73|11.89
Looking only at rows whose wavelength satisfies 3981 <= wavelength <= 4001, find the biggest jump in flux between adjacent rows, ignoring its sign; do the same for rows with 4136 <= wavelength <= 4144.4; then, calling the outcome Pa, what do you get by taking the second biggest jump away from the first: 4.1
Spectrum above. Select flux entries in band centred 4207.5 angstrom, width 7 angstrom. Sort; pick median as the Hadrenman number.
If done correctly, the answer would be 10.6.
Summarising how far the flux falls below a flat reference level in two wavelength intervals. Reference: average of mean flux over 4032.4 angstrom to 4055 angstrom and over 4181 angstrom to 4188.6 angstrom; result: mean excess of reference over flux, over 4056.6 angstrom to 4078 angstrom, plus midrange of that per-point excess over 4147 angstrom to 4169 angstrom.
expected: -2.9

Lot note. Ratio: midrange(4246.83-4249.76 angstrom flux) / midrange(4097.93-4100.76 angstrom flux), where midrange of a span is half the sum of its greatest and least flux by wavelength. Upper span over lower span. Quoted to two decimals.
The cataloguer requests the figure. 1.15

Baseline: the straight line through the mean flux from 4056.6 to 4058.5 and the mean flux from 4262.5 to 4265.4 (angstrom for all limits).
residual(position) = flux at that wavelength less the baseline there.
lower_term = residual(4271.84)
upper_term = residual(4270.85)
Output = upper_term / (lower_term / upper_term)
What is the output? 1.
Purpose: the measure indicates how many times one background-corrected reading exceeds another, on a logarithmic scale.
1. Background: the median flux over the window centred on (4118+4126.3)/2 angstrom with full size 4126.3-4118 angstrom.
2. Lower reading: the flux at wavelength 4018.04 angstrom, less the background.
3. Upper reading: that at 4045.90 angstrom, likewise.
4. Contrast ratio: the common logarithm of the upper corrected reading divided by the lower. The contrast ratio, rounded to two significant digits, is -0.25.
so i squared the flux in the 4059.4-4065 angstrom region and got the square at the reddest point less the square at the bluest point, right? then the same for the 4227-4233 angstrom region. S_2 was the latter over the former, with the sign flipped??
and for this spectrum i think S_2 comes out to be -2.0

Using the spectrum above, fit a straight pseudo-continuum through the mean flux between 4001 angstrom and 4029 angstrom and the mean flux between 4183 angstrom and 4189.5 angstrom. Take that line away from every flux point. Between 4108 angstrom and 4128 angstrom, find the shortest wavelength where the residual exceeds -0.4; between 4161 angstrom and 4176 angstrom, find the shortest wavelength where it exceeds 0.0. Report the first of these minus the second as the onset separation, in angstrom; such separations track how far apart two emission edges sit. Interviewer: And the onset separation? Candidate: -51.4 angstrom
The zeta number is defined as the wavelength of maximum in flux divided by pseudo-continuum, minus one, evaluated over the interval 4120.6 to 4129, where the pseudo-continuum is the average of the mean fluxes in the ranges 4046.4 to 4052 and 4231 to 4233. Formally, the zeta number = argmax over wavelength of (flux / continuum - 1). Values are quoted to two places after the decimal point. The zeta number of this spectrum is 4121.12 angstrom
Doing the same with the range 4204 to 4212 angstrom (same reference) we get 4210.32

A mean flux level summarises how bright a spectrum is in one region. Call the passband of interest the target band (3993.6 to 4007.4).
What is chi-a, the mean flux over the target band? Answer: 10.5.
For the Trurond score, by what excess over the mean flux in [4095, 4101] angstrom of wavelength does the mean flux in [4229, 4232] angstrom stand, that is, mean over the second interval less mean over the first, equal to 3.7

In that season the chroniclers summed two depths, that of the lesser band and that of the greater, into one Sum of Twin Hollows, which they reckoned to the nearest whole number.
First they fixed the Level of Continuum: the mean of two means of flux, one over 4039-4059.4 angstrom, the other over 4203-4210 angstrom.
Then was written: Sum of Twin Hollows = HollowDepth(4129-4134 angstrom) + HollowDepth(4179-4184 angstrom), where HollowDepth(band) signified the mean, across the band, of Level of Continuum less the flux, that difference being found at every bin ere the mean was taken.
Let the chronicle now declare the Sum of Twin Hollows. 1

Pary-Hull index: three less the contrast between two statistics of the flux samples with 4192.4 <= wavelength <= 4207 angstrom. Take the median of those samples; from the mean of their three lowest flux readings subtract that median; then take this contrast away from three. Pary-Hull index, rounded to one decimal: 5.5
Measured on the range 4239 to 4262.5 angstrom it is 5.9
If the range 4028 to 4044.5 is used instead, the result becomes 5.6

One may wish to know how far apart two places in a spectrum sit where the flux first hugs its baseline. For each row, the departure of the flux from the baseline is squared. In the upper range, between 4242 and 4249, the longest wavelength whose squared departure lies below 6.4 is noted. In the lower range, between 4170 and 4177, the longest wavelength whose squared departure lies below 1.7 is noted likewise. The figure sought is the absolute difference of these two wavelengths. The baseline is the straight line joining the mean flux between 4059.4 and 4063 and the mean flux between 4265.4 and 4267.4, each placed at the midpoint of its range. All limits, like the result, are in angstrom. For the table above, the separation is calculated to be 72.7 angstrom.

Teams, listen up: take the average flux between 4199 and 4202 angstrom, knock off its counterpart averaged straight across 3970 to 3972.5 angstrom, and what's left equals 3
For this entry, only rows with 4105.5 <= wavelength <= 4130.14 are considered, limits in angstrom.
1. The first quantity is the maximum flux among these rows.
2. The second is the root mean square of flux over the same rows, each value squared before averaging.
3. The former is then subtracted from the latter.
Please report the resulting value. -3.5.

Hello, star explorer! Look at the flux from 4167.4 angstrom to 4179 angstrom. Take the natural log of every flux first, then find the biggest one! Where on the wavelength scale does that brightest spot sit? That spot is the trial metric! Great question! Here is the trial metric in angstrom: 4169.80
